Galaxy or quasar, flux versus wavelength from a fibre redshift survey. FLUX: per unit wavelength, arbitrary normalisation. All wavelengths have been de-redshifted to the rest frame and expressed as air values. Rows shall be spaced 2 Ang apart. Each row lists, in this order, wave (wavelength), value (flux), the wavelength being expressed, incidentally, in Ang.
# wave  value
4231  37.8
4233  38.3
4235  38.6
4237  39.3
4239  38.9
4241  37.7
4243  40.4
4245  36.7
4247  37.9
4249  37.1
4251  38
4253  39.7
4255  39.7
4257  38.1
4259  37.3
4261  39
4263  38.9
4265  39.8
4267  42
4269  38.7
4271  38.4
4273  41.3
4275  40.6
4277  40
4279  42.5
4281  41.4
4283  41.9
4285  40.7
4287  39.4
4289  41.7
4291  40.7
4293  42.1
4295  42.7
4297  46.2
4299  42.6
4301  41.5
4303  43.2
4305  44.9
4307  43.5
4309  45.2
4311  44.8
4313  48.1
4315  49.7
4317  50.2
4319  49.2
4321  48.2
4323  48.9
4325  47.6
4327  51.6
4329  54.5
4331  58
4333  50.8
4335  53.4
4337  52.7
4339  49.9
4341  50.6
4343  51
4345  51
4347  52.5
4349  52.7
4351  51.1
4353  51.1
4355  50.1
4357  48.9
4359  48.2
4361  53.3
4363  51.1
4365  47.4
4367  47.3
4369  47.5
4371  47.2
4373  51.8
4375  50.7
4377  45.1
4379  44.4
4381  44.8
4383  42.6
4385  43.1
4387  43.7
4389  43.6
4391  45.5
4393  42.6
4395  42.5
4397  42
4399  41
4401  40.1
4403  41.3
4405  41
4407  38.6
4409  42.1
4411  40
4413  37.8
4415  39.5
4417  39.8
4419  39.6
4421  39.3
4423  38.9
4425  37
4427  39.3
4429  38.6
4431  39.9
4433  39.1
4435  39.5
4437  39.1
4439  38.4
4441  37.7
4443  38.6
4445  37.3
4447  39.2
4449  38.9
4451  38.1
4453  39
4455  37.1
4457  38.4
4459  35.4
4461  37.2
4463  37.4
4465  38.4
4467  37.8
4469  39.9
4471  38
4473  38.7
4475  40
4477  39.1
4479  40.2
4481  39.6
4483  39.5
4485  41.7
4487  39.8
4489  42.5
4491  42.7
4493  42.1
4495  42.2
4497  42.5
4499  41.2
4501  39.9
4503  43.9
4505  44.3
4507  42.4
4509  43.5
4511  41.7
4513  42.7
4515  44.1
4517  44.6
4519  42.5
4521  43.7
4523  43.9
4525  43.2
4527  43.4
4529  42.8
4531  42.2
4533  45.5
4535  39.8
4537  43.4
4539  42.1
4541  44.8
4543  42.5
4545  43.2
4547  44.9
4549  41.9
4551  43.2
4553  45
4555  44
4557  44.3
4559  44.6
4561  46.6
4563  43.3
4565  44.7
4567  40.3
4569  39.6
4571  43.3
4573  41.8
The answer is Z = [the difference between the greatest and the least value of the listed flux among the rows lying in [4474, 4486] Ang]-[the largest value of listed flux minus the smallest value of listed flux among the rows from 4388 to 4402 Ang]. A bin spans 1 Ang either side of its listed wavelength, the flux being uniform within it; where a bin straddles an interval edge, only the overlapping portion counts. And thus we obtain -3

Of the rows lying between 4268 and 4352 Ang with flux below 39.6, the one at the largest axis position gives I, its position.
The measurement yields 4287 Ang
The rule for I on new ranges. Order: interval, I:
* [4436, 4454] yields 4453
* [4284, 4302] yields 4287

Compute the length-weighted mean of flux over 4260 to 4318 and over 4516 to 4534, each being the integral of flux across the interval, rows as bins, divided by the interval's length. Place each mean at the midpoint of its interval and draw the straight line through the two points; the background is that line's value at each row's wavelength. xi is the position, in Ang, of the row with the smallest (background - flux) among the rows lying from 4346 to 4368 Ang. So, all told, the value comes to 4361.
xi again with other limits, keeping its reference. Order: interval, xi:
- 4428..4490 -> 4489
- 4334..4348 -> 4335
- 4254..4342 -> 4331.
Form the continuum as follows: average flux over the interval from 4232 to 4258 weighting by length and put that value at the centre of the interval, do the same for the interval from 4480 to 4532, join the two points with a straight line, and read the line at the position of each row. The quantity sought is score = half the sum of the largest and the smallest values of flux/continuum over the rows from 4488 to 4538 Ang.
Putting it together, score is 1.00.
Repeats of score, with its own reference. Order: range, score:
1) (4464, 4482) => 0.93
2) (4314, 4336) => 1.33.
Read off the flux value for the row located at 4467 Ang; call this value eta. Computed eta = 37.8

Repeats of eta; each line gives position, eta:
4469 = 39.9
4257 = 38.1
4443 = 38.6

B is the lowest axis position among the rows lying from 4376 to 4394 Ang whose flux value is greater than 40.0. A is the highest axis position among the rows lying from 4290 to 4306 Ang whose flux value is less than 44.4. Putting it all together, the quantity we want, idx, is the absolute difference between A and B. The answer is 74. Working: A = 4303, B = 4377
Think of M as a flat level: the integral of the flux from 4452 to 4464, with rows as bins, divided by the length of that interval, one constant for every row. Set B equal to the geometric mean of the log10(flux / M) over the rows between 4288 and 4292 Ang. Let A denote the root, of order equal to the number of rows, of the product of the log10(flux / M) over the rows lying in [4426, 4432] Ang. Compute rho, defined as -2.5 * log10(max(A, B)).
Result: 3.46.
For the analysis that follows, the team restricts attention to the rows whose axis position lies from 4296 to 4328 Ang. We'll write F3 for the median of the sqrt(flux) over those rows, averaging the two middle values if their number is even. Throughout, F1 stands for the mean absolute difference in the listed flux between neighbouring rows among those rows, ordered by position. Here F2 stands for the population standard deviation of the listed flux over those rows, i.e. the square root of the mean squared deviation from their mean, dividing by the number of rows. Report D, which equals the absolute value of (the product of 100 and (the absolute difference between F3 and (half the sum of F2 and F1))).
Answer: 455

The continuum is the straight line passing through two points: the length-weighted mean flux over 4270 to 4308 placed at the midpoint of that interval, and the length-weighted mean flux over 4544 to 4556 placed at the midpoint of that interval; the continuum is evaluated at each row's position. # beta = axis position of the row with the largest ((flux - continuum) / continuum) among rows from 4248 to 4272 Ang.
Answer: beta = 4267 Ang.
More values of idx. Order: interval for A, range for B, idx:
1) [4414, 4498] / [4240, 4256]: 254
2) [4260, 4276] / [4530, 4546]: 256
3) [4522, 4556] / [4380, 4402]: 174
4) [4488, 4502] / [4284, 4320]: 216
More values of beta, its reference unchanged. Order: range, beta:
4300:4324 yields 4317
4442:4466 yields 4447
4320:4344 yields 4331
